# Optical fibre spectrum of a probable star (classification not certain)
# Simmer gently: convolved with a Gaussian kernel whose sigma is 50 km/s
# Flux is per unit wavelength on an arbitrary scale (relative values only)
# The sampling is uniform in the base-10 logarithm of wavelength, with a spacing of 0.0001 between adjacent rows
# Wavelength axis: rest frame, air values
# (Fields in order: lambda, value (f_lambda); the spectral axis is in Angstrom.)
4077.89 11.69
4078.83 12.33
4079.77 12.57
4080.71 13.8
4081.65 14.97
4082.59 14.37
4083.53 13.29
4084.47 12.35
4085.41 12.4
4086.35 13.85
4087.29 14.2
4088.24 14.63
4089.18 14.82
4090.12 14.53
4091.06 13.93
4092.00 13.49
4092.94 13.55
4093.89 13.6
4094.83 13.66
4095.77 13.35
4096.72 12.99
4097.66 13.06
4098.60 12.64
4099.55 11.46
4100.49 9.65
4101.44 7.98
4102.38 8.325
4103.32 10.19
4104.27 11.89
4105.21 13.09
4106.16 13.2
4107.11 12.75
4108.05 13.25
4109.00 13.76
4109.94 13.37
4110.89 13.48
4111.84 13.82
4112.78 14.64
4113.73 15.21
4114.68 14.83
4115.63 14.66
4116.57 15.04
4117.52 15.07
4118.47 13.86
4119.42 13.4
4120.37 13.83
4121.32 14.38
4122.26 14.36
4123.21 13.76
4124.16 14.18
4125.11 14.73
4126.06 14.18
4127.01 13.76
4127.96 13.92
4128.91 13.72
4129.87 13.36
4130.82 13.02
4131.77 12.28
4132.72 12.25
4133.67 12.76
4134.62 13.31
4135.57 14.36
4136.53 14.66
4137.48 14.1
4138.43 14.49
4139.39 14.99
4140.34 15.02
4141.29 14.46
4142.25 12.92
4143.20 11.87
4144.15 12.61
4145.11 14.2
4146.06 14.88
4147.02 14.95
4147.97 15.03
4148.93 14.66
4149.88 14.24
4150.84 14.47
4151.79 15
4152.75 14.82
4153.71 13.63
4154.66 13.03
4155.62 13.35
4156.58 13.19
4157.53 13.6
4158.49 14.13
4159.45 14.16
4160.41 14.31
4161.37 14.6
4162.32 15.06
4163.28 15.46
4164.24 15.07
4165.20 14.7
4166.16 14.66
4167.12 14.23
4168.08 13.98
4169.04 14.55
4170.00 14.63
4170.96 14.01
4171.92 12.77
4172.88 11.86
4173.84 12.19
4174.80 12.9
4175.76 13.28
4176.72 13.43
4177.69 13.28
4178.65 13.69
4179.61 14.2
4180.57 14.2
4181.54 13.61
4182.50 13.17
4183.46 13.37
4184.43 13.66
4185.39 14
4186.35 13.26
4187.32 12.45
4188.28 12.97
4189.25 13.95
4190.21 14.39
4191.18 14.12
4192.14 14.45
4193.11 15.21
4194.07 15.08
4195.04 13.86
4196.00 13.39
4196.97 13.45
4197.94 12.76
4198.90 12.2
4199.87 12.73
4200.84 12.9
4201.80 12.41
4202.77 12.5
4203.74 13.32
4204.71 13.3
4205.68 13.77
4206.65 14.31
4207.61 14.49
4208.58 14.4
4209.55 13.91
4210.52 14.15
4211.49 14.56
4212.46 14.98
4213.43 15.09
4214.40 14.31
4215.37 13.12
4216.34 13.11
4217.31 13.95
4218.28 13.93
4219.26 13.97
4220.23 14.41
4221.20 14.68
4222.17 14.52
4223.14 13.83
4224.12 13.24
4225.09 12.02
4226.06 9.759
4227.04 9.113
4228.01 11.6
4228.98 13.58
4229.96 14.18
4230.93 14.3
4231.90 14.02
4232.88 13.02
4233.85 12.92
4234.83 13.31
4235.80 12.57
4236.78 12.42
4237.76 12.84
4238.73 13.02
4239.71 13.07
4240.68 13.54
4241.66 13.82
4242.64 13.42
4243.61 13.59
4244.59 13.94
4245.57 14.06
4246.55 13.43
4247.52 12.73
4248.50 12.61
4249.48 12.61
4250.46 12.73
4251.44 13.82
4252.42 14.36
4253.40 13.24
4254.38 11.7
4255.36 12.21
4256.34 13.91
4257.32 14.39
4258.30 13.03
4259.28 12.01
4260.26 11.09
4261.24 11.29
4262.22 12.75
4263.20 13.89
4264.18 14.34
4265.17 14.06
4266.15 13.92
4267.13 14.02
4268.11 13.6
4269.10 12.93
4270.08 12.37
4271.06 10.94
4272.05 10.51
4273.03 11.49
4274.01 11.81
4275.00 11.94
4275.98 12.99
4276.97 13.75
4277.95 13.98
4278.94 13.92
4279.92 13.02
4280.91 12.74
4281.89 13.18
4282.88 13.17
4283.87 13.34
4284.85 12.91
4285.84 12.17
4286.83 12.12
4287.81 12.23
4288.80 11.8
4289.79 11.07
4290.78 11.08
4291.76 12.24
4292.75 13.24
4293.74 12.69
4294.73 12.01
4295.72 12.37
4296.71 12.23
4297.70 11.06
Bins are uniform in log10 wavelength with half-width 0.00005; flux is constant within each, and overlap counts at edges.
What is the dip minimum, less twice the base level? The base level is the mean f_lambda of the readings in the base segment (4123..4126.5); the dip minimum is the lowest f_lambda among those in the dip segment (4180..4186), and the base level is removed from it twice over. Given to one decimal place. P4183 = -15.3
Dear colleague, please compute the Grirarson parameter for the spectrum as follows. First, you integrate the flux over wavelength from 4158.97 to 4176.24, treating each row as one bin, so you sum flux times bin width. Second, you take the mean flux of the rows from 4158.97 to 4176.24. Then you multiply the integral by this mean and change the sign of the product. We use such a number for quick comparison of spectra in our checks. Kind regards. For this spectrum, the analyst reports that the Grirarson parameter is -3397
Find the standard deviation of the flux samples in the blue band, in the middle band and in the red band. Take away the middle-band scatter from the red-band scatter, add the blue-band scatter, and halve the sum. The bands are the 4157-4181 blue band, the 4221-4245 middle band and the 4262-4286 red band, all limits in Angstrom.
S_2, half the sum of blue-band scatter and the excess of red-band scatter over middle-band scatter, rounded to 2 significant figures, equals 0.29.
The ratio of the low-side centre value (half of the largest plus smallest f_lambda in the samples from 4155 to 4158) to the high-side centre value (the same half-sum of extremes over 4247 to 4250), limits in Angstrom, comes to 1.06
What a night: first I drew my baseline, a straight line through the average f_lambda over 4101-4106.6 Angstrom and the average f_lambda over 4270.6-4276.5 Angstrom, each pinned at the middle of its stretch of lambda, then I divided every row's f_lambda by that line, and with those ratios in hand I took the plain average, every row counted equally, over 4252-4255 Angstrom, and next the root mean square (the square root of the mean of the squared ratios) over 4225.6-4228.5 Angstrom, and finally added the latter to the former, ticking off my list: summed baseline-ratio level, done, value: 2.0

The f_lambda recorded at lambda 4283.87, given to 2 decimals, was 13.34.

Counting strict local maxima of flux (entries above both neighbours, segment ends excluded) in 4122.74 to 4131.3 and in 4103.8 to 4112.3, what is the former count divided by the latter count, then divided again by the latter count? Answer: 0.50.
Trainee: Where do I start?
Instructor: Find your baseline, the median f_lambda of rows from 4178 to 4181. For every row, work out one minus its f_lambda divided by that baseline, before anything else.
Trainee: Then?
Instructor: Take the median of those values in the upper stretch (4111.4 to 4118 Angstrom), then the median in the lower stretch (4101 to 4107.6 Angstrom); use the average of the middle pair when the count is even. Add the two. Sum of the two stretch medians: 0.12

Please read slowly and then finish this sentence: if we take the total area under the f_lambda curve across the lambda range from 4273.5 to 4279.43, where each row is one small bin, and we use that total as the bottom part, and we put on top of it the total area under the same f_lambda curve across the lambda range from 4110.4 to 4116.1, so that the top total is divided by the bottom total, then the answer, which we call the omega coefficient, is 1.06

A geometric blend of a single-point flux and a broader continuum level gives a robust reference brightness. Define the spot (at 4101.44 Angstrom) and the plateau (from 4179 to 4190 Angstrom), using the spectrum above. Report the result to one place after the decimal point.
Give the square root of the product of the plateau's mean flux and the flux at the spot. 10.4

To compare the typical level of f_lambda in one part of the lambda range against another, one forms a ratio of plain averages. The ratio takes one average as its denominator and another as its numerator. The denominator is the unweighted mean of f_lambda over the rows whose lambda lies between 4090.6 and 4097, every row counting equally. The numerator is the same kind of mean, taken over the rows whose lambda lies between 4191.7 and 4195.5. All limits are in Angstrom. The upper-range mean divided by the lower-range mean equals 1.08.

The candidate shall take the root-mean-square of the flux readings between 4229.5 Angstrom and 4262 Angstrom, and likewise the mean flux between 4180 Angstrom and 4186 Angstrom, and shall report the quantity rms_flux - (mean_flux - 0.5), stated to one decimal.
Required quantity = 0.0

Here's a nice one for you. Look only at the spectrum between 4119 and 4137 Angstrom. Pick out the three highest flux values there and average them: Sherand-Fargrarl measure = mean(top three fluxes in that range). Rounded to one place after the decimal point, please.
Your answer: 14.6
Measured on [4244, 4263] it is 14.3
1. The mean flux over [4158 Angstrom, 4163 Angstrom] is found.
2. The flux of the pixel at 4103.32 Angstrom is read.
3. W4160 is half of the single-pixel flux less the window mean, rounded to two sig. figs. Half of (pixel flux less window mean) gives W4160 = -2.1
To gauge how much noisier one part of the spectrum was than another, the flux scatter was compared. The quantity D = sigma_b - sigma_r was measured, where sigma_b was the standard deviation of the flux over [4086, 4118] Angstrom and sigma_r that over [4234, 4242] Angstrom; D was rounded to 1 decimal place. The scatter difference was 1.3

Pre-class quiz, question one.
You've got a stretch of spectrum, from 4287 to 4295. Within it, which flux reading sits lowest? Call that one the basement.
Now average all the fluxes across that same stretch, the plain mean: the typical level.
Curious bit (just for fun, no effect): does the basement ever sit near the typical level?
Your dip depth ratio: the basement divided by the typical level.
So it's 0.92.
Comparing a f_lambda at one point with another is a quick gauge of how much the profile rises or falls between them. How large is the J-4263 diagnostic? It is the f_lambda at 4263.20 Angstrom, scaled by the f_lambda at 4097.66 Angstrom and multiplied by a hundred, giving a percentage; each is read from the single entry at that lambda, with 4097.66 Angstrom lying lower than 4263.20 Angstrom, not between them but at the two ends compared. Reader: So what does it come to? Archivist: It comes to 106.4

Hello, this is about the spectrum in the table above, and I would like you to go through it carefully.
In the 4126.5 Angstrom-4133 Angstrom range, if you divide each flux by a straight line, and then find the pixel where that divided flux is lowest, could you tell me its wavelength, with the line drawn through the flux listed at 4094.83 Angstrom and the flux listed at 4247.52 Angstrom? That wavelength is 4132.72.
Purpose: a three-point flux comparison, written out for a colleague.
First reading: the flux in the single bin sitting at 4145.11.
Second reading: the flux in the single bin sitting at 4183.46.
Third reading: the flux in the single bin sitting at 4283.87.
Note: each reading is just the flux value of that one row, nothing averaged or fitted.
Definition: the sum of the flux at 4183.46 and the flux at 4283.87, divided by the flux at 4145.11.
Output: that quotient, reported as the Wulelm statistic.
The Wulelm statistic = 1.88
